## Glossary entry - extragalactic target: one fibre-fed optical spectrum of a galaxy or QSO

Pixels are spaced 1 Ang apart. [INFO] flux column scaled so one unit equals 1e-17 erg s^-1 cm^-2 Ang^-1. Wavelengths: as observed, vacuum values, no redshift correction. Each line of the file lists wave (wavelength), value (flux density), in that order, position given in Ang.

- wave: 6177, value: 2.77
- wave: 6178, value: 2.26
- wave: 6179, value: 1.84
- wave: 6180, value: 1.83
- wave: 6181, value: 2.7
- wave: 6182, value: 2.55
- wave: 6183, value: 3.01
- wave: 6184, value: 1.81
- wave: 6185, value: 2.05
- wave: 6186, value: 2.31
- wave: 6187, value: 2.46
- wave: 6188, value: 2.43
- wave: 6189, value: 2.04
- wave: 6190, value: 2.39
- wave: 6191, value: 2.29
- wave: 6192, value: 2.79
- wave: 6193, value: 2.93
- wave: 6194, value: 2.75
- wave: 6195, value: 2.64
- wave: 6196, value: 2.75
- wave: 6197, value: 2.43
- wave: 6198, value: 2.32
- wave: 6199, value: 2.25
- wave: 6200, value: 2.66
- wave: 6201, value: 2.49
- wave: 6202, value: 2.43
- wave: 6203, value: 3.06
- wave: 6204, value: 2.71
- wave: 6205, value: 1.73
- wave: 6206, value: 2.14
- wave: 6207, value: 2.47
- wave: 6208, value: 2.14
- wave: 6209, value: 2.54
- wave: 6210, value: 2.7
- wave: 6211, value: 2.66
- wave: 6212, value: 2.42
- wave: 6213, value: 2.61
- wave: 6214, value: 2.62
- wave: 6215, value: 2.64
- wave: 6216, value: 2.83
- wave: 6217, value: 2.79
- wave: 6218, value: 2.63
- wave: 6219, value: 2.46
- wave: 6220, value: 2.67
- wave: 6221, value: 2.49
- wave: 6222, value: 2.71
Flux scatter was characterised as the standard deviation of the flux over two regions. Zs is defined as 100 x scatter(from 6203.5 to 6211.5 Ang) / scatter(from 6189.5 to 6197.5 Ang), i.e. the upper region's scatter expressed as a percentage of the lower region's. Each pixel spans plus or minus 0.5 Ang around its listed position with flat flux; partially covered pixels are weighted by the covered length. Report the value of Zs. 155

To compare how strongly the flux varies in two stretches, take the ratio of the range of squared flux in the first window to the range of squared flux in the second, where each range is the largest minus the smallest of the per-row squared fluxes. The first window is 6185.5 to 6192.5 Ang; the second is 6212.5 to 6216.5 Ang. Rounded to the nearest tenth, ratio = 3.0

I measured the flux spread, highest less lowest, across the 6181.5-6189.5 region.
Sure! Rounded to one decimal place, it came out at 1.2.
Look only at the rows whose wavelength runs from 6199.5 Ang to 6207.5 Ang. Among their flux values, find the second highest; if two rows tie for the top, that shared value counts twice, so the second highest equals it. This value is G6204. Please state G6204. 2.71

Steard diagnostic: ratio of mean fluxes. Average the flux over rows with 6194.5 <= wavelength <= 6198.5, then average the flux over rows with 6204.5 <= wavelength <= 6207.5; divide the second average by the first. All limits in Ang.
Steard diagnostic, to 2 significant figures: 0.83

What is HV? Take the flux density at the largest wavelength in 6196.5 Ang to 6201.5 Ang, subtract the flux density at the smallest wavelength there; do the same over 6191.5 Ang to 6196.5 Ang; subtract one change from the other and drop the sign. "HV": 0.1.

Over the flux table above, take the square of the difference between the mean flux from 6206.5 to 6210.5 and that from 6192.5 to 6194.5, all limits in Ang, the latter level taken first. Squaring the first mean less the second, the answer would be 0.143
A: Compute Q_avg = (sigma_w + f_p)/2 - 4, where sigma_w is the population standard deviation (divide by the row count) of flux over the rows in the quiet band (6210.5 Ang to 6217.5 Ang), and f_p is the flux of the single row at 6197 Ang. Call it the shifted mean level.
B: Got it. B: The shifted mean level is -2.72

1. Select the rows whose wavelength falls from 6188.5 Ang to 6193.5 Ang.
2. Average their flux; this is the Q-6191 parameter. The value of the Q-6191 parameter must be 2.49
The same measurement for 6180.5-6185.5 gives 2.42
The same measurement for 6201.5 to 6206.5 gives 2.41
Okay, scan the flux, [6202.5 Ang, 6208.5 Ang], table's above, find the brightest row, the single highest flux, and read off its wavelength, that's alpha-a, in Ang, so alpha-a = 6203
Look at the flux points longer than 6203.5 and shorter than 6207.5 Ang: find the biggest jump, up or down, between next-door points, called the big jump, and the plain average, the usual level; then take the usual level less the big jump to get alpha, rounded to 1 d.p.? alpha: 1.3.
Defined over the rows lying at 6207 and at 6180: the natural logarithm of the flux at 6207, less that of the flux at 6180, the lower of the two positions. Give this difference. 0.30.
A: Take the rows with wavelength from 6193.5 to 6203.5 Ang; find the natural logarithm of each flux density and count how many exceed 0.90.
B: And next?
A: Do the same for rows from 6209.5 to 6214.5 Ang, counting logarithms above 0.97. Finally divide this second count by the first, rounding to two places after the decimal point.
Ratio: 0.33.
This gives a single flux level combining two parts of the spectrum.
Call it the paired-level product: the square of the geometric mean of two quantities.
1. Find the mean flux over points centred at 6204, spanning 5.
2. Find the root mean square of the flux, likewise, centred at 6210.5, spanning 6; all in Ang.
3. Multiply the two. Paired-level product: 6.1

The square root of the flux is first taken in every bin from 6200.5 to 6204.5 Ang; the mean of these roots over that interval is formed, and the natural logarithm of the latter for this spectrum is 0.49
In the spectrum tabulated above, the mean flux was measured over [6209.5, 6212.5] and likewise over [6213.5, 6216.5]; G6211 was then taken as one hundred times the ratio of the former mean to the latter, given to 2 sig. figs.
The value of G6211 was 96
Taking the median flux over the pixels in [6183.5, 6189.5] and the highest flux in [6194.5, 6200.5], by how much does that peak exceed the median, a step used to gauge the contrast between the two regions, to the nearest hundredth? 0.57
